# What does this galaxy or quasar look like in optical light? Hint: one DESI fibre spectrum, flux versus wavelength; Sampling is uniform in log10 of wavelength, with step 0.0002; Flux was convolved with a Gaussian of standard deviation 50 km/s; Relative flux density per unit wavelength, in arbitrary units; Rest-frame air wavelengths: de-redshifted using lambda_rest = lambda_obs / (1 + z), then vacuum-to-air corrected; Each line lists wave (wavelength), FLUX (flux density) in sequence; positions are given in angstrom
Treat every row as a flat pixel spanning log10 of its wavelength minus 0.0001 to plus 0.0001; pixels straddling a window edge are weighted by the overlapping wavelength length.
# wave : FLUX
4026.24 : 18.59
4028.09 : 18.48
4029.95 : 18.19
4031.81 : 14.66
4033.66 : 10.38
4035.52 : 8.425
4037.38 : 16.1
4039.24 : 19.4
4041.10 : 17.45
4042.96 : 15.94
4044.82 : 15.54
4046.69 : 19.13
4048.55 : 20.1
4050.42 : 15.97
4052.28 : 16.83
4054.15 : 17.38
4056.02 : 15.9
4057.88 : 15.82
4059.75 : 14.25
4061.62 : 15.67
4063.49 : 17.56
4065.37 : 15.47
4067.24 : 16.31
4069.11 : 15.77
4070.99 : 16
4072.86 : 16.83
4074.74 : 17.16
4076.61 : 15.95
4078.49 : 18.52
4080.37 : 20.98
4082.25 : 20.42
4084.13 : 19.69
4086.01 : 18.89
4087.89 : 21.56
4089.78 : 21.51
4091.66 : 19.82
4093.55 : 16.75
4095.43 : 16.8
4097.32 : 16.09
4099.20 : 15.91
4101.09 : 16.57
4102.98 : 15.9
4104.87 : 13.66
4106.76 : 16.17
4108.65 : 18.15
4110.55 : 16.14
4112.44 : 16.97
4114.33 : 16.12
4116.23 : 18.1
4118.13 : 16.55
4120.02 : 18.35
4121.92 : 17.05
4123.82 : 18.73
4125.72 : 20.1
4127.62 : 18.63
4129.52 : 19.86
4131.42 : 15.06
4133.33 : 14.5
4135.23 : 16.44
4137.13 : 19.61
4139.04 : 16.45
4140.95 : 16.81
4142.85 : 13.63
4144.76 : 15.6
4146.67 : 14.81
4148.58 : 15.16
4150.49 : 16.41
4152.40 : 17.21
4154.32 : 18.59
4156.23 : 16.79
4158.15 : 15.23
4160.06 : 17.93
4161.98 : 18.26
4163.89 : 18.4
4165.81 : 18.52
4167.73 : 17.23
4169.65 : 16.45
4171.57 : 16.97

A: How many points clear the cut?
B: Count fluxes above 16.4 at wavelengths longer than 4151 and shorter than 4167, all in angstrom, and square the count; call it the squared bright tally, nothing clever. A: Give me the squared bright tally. 49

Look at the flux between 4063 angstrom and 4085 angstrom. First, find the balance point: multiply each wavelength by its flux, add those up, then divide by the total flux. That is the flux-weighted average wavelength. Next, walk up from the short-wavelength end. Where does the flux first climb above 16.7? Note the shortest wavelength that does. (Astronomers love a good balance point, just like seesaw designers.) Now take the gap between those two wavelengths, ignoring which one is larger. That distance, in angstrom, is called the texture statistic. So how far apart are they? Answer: 10.8 angstrom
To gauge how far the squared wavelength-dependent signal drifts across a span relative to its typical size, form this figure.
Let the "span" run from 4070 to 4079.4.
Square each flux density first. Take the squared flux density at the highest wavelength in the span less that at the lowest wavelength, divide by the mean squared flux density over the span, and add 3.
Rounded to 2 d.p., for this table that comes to 3.30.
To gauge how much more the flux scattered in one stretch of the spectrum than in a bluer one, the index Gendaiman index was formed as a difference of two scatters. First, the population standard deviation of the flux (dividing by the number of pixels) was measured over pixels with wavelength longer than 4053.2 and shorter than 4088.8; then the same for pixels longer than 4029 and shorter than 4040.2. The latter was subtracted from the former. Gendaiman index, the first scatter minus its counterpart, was -1.9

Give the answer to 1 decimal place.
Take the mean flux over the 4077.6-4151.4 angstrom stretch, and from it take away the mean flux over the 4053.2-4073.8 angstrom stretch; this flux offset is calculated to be 1.3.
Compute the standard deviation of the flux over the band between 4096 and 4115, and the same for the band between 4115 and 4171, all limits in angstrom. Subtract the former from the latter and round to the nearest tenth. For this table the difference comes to 0.6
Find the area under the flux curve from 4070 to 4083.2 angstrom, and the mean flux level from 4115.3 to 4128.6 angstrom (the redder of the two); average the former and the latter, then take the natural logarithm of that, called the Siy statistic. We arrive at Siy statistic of 4.85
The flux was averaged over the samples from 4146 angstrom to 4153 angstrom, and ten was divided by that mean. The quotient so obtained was 0.63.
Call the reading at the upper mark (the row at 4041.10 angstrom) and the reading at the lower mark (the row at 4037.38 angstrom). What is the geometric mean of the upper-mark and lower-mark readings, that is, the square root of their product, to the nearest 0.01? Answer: 16.76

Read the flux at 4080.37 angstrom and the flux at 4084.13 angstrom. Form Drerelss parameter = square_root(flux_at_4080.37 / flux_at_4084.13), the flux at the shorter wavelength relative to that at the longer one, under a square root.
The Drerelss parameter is 1.03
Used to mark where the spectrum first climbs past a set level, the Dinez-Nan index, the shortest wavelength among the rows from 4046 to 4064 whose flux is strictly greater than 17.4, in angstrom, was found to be 4046.69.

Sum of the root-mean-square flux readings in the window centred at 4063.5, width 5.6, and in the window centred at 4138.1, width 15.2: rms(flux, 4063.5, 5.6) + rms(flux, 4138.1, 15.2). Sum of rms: 32.4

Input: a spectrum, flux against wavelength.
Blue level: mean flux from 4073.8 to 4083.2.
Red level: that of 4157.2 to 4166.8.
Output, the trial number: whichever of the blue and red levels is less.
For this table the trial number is 17.7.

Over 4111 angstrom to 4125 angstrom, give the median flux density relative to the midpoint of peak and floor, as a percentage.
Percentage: 98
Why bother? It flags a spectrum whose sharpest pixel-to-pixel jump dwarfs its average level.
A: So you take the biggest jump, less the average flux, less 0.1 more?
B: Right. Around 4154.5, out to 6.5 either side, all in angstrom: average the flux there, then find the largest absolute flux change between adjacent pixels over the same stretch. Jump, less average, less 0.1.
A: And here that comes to -14.2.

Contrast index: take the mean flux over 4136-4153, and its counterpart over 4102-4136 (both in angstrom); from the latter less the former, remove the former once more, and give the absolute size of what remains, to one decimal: 15.3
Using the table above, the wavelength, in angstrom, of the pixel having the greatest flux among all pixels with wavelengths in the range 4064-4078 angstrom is 4074.74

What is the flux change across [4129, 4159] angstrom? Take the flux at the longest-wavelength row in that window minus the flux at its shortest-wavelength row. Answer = -4.6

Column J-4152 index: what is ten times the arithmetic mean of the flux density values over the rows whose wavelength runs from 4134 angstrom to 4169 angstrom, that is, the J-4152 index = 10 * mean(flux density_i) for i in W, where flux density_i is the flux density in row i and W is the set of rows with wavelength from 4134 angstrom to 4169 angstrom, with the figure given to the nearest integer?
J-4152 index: 168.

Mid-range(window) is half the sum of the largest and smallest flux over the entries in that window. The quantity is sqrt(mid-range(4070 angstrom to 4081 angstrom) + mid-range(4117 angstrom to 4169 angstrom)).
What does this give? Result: 5.94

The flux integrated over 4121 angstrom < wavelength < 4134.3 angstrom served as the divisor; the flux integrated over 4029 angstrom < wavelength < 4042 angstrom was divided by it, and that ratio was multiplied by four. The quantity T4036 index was 3.30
